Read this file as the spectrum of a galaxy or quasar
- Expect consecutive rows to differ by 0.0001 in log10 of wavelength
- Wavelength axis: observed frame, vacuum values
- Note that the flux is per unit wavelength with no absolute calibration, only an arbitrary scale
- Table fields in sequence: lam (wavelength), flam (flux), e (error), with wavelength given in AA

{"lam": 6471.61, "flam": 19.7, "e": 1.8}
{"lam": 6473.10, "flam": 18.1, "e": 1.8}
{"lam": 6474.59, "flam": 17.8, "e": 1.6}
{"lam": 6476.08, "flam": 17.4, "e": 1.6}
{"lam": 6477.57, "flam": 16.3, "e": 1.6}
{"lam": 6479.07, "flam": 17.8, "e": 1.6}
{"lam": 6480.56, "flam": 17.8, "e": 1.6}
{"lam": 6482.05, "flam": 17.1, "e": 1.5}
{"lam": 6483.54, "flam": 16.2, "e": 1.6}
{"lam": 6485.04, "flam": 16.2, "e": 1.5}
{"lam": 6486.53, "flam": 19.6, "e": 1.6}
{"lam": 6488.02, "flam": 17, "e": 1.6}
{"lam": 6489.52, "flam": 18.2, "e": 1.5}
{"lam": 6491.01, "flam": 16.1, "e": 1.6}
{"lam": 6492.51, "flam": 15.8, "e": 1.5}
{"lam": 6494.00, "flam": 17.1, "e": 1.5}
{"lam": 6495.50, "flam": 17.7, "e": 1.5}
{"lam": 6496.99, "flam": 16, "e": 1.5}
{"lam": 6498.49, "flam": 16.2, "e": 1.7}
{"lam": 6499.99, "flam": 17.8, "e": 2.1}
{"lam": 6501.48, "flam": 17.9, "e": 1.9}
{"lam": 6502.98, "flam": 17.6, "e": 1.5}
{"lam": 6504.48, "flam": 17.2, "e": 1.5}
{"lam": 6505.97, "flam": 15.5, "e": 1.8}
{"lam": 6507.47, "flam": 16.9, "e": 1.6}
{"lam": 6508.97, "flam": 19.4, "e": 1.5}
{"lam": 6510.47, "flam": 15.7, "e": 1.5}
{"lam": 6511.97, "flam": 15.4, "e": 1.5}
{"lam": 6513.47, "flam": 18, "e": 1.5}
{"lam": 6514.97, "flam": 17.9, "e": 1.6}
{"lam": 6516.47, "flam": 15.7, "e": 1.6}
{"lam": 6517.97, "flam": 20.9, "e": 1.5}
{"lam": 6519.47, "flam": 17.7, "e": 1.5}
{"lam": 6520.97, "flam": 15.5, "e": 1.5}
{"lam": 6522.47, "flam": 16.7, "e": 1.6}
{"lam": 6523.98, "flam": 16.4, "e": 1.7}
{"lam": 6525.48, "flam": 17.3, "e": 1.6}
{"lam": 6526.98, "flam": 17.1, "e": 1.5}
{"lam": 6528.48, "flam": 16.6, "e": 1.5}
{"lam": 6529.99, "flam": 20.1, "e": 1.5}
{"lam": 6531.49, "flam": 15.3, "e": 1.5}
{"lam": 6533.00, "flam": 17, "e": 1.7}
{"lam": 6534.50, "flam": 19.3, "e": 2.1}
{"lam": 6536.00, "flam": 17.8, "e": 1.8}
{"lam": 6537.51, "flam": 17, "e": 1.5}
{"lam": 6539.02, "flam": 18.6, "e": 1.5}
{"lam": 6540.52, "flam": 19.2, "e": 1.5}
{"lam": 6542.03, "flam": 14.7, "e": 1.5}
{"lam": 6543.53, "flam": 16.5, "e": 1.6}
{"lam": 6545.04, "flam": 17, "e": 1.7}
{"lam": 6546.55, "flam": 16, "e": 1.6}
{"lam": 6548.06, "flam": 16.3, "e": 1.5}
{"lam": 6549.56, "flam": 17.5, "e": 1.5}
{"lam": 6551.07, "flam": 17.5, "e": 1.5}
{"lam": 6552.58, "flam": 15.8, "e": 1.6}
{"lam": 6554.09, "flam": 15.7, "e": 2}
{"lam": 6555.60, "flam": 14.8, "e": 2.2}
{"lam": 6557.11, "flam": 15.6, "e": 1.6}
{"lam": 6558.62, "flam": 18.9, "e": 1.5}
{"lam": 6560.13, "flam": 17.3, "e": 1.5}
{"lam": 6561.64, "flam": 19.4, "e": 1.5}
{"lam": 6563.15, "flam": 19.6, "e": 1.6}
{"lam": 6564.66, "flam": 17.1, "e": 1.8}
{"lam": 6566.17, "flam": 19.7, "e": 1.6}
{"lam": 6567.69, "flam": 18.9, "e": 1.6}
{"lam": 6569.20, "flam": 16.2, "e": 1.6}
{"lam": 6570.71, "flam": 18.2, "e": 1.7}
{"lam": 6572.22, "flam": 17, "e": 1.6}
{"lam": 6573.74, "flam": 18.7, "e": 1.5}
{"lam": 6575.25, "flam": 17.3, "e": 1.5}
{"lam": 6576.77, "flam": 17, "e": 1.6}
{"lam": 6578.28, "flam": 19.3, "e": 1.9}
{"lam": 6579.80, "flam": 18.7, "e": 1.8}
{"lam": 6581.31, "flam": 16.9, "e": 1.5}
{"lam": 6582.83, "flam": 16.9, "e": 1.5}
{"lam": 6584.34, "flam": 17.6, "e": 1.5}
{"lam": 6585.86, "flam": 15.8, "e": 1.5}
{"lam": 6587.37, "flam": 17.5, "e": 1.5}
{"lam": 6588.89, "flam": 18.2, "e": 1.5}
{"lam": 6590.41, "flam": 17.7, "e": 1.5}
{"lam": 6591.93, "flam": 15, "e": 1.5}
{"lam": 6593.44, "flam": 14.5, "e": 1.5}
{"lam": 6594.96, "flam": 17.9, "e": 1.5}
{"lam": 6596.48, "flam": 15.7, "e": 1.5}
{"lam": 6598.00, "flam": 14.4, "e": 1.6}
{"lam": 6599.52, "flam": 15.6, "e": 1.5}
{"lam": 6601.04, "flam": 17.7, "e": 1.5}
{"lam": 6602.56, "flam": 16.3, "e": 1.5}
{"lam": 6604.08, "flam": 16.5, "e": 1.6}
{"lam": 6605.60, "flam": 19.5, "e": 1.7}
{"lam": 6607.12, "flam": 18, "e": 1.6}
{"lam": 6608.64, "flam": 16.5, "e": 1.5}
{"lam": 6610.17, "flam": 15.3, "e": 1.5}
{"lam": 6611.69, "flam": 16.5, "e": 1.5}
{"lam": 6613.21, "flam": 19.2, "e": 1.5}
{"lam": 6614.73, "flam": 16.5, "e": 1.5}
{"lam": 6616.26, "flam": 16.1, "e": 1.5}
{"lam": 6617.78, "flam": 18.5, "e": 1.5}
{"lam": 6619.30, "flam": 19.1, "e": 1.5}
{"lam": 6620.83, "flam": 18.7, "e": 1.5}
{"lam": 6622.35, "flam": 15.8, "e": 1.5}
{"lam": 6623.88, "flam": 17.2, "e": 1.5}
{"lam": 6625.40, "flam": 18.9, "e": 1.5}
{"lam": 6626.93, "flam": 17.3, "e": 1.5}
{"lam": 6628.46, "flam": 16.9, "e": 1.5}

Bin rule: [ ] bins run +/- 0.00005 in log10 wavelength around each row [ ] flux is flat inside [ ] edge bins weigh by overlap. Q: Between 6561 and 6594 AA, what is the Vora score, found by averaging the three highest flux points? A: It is 19.6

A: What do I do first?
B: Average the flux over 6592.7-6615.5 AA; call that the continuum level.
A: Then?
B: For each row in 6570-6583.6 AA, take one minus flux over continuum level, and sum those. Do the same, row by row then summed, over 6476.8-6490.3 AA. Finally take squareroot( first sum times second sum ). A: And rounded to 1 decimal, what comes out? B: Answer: 0.5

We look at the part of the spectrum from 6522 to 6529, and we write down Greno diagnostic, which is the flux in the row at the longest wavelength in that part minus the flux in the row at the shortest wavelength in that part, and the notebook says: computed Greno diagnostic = -0.1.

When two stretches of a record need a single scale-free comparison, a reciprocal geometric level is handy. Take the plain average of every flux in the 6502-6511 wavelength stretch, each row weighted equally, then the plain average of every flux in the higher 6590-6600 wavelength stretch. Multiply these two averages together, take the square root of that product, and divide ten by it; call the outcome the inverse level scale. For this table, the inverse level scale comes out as 0.609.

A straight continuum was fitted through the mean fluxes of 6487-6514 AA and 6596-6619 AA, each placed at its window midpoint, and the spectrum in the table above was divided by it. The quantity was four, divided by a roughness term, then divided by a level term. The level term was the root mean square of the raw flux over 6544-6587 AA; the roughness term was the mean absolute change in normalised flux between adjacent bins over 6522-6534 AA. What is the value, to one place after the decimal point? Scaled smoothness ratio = 2.3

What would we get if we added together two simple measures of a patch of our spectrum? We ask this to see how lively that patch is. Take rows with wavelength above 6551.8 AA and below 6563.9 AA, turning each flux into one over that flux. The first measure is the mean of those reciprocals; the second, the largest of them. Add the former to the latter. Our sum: 0.127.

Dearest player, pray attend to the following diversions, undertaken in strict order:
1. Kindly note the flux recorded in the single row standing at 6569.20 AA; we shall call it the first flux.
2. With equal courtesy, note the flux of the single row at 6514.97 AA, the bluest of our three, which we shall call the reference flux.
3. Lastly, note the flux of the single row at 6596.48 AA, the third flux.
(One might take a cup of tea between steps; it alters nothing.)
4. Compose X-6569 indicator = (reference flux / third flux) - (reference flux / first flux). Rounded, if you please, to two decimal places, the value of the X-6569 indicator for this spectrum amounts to 0.04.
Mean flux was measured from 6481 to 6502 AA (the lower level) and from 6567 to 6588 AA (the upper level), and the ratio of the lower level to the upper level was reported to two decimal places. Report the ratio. 0.97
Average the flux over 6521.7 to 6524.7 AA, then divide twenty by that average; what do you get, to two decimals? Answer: 1.21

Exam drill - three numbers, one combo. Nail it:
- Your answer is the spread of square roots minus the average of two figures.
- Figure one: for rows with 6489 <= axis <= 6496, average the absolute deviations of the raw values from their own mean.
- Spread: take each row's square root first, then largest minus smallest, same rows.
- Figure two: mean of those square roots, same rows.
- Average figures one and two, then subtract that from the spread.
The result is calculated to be -2.18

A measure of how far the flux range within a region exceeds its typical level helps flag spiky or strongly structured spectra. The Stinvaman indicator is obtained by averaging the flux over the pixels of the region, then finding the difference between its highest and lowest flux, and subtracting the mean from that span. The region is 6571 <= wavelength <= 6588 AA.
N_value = -14.0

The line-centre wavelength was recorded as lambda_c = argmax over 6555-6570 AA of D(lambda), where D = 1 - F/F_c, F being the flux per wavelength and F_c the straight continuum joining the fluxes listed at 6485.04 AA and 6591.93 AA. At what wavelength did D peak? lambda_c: 6555.60 AA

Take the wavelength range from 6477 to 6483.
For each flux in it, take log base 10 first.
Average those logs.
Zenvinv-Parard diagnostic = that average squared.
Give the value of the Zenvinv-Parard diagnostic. 1.53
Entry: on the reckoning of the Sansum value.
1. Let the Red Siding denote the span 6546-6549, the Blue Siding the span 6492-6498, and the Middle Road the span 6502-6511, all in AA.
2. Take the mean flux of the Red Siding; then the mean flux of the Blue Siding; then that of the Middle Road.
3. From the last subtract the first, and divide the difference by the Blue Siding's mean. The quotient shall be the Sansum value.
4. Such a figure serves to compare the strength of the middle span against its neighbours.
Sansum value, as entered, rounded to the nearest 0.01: 0.05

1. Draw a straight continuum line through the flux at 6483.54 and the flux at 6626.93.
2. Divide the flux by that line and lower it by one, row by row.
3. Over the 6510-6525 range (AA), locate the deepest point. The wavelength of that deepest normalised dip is 6511.97 AA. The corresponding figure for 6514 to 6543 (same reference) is 6542.03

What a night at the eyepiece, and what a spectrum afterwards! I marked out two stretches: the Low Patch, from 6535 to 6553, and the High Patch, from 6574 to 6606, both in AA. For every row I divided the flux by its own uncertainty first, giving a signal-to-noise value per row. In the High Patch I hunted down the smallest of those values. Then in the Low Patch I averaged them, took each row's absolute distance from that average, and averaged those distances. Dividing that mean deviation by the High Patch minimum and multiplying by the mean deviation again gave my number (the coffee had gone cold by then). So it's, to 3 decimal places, 0.092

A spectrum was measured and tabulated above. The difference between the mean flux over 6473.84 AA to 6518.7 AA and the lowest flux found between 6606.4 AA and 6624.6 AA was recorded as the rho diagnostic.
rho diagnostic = 1.91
